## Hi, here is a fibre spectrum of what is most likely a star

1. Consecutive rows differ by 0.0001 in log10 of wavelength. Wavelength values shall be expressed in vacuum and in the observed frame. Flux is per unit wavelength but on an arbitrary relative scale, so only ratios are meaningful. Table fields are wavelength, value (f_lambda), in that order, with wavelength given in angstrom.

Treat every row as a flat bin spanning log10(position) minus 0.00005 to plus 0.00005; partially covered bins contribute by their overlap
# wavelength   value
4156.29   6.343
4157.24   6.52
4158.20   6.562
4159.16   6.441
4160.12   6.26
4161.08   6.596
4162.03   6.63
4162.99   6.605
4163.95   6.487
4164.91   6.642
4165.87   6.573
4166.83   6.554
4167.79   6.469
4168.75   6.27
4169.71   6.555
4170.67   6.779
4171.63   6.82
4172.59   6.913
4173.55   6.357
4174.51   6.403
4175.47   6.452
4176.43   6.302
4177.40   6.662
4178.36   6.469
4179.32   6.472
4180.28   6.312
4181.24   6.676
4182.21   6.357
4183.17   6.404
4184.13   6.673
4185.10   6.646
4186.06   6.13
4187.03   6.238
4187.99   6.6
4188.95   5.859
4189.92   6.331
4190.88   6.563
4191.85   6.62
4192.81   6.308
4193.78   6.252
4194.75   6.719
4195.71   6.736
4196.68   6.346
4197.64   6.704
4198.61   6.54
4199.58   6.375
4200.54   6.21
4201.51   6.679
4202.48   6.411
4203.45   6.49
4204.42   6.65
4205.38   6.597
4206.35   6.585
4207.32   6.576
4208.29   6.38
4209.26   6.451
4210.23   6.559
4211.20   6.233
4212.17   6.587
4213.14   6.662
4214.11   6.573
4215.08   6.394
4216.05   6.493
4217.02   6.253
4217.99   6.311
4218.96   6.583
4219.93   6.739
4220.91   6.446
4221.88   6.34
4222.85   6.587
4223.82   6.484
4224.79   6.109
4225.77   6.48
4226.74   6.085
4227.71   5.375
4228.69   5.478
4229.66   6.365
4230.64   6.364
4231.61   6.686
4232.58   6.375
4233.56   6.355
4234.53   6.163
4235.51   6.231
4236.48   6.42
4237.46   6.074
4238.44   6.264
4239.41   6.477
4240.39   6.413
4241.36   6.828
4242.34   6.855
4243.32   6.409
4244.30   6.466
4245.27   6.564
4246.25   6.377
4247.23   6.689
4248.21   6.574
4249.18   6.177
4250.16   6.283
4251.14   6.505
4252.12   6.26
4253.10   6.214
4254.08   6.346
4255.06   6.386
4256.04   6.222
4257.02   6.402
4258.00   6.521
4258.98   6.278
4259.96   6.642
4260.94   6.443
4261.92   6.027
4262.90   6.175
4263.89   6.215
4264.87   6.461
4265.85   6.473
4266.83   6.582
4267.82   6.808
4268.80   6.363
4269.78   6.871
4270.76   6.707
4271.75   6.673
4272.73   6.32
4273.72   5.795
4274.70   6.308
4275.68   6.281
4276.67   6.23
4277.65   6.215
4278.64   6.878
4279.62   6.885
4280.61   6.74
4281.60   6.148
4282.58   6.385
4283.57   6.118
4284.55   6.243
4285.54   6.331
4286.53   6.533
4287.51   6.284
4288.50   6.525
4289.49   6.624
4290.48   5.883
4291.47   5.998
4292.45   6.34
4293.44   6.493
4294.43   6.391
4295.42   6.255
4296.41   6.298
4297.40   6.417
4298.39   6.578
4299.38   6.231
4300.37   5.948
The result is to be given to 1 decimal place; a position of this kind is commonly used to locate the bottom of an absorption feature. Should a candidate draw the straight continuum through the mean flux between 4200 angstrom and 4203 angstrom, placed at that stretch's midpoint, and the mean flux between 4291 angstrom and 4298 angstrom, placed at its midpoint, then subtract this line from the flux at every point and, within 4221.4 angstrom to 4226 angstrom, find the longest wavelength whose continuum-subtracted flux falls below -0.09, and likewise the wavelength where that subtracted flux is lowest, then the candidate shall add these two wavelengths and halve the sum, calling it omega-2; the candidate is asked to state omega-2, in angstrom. 4224.8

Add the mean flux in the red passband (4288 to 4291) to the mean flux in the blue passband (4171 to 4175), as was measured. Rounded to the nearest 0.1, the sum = 13.0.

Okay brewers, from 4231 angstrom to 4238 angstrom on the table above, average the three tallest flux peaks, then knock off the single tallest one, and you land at -0.19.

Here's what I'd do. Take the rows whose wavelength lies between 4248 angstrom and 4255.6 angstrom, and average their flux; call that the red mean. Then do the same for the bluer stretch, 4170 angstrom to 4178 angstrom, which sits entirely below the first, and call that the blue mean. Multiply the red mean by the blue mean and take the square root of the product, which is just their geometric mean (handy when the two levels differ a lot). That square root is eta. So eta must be 6.46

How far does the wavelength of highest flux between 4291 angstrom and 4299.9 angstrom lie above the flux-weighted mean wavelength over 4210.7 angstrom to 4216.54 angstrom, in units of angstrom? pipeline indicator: 84.8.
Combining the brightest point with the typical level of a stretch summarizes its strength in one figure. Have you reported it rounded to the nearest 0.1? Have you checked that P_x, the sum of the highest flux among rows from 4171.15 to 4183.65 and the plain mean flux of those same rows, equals 13.4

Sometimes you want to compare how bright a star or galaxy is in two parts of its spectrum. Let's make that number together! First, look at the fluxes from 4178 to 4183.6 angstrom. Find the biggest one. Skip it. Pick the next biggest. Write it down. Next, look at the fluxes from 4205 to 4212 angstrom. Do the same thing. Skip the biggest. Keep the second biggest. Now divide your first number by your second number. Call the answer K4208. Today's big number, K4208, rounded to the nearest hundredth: 0.98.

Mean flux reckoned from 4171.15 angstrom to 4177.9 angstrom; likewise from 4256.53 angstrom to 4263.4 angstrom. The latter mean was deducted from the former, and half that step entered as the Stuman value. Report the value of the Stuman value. 0.10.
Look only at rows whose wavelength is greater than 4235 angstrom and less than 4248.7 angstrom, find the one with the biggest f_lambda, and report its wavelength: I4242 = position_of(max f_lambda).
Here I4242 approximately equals 4242.34 angstrom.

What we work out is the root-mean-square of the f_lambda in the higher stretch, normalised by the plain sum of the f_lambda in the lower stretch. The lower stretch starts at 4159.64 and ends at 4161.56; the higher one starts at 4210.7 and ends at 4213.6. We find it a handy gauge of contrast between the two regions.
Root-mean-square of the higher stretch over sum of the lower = 0.51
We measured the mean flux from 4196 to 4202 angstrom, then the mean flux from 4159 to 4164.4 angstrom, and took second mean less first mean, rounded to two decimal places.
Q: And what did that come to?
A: 0.03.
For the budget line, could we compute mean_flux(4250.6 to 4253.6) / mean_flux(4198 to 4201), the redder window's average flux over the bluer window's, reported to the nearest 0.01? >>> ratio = 0.99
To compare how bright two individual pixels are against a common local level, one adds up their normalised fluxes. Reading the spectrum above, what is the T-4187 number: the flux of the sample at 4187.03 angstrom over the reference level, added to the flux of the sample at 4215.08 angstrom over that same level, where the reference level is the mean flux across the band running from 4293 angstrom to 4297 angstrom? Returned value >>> 1.99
